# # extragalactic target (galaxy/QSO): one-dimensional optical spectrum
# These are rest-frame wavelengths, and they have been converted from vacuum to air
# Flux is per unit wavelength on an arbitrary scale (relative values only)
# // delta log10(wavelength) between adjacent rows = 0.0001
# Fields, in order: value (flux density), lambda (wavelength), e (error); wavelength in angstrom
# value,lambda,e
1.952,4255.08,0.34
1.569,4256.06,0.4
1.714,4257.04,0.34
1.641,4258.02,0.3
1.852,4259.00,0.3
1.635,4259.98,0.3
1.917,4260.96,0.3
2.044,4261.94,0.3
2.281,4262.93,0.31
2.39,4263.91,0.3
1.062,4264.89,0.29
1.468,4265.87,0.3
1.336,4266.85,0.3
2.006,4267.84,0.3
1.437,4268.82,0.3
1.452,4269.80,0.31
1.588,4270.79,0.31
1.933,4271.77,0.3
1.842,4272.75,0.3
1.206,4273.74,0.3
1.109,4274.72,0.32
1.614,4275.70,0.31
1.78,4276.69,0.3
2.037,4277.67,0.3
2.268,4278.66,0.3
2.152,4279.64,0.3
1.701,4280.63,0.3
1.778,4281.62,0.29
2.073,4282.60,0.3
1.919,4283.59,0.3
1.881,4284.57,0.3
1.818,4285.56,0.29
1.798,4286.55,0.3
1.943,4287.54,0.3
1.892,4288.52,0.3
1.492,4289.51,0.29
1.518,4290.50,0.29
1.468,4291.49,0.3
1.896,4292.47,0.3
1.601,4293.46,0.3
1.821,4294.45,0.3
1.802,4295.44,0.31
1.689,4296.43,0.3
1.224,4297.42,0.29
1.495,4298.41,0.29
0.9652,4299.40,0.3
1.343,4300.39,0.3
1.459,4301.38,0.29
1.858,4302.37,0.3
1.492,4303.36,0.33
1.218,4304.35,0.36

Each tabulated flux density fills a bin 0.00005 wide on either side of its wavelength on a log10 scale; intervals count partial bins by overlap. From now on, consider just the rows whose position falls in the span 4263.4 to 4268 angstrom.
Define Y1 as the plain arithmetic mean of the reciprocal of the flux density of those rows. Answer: 0.66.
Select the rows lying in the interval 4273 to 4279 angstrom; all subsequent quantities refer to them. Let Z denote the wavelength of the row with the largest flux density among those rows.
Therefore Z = 4278.66 angstrom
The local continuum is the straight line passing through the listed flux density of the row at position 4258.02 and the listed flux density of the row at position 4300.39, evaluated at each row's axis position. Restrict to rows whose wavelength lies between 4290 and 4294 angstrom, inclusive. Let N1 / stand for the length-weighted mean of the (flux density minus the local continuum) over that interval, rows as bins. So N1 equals 0.22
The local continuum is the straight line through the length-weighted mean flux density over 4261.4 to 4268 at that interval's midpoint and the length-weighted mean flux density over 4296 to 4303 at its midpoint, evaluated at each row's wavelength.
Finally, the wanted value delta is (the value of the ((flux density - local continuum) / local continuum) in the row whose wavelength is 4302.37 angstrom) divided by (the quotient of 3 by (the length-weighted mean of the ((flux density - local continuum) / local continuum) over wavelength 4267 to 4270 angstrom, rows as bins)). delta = -0.008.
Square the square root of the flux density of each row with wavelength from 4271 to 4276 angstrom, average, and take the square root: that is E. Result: 1.24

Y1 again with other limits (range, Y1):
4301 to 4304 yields 0.63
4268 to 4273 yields 0.61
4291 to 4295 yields 0.60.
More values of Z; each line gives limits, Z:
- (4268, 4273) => 4271.77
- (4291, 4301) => 4292.47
